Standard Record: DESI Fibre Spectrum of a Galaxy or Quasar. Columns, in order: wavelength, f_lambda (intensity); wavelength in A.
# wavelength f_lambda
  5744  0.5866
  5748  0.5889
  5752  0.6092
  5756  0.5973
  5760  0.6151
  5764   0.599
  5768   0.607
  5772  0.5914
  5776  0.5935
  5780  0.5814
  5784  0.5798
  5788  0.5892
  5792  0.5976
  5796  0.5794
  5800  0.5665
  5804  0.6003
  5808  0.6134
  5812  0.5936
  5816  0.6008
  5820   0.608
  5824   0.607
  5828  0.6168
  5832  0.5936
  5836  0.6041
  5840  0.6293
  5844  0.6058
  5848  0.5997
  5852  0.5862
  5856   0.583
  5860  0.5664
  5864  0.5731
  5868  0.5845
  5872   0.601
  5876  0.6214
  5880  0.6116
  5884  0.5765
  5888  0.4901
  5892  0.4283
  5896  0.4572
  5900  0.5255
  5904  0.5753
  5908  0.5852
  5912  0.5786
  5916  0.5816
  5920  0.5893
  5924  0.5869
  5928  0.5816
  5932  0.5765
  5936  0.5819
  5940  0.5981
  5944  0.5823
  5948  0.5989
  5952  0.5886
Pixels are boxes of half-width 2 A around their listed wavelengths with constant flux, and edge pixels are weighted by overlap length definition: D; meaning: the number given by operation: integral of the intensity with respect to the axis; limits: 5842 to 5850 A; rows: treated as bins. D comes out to 4.82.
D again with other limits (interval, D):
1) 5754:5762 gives 4.85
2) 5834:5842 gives 4.93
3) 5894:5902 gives 3.93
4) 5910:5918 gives 4.64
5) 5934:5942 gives 4.72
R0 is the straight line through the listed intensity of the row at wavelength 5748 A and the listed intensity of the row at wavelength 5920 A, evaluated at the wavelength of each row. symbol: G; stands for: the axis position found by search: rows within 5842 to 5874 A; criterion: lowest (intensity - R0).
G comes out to 5860 A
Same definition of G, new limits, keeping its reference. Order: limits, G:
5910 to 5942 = 5932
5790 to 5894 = 5892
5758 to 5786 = 5784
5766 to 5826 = 5800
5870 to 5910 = 5892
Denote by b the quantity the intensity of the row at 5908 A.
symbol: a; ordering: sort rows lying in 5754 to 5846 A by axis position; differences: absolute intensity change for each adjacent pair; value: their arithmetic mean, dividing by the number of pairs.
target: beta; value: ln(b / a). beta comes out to 3.77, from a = 0.013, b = 0.5852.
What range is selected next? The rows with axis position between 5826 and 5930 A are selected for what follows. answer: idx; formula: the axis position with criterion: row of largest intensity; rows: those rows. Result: 5840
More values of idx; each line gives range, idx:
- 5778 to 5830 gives 5828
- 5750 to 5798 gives 5760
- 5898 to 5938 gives 5920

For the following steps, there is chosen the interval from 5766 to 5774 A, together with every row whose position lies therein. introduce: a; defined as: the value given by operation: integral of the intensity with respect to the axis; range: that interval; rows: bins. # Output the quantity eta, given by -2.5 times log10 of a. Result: -1.70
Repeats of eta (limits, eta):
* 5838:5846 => -1.73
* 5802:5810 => -1.72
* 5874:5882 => -1.73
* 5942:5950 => -1.69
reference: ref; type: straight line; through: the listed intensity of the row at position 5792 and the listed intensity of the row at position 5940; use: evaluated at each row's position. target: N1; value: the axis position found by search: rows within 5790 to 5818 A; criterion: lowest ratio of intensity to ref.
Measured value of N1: 5800 A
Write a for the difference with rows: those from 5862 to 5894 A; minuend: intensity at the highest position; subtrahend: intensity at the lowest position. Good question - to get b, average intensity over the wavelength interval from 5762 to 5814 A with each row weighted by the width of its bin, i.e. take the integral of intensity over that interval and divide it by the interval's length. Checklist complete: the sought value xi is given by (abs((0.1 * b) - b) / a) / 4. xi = -1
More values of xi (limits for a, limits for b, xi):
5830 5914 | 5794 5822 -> -9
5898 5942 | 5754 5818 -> 2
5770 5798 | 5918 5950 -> -11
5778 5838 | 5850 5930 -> 6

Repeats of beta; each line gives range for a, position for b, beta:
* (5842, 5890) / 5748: 3.36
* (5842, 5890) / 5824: 3.39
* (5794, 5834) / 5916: 3.71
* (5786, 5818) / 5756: 3.61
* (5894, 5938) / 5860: 3.55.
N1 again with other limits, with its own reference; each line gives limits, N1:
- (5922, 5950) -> 5932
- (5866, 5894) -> 5892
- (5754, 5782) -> 5780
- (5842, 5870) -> 5860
